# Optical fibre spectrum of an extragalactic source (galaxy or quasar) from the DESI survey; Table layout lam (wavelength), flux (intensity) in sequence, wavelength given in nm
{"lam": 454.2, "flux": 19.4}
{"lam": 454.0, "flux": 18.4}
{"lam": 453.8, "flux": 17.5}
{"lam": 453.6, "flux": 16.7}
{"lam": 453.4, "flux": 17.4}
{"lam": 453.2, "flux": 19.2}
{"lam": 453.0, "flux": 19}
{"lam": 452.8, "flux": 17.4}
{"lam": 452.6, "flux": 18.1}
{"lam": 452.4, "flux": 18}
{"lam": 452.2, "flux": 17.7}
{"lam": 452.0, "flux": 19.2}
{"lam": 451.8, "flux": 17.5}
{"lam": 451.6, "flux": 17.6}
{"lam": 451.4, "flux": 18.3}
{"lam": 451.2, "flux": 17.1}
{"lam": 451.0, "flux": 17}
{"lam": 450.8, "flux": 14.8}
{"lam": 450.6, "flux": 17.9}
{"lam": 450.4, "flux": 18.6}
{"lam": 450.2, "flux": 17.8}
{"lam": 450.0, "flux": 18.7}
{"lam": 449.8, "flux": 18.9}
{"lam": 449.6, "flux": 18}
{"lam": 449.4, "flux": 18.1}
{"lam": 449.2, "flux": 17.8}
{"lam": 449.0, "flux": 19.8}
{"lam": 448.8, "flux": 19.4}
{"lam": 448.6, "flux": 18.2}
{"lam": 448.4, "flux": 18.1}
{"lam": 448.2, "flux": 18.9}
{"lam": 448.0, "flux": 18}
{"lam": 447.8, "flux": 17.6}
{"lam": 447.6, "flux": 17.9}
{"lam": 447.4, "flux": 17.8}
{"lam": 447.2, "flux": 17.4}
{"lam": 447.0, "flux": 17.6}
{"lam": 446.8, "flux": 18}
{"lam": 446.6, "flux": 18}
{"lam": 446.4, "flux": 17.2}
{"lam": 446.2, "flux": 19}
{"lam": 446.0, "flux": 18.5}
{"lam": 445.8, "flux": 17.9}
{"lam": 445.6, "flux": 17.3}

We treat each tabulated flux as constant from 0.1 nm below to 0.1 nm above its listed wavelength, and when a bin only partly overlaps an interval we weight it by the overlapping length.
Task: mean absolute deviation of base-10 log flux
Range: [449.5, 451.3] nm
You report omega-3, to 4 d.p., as 0.0229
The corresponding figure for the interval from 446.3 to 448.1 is 0.0059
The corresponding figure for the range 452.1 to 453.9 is 0.0147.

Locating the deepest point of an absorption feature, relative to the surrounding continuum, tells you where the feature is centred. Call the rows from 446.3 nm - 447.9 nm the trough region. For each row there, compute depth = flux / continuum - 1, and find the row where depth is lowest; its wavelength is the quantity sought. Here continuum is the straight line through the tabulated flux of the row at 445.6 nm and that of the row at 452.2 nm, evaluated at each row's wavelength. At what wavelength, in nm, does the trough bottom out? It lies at 446.4 nm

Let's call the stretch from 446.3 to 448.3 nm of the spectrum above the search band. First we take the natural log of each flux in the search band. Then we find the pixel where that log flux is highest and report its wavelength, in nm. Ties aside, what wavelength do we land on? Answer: 448.2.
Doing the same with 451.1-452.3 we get 452.0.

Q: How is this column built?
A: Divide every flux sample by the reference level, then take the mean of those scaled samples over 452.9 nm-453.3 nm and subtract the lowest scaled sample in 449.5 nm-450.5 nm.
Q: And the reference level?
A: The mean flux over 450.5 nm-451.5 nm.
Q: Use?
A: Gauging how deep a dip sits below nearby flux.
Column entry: 0.076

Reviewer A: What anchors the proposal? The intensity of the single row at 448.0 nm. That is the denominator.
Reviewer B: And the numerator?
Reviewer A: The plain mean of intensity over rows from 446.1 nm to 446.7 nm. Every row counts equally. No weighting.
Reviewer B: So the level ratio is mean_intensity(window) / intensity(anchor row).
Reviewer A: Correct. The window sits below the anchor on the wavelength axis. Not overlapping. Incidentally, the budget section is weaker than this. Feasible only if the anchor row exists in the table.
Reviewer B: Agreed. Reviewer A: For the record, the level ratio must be 1.00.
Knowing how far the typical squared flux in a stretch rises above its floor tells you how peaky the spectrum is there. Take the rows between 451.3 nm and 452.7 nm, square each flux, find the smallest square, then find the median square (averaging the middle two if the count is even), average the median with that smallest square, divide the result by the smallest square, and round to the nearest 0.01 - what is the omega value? 1.03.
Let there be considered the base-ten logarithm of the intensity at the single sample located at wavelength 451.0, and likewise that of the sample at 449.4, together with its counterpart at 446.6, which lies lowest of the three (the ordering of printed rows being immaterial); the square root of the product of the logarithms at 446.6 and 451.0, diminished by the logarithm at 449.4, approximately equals -0.015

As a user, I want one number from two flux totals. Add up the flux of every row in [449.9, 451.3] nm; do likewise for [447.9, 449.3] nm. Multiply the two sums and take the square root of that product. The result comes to 126.0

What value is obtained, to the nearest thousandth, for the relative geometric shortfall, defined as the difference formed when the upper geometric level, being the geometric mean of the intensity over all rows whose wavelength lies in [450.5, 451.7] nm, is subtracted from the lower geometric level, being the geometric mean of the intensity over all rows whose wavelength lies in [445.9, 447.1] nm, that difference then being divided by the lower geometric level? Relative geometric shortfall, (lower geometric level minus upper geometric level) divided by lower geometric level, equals 0.053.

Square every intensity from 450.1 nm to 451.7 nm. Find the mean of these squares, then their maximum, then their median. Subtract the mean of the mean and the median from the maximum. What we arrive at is 38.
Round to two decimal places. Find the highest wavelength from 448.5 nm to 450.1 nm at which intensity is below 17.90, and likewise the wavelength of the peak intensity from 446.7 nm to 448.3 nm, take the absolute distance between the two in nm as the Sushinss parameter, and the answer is 1.00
